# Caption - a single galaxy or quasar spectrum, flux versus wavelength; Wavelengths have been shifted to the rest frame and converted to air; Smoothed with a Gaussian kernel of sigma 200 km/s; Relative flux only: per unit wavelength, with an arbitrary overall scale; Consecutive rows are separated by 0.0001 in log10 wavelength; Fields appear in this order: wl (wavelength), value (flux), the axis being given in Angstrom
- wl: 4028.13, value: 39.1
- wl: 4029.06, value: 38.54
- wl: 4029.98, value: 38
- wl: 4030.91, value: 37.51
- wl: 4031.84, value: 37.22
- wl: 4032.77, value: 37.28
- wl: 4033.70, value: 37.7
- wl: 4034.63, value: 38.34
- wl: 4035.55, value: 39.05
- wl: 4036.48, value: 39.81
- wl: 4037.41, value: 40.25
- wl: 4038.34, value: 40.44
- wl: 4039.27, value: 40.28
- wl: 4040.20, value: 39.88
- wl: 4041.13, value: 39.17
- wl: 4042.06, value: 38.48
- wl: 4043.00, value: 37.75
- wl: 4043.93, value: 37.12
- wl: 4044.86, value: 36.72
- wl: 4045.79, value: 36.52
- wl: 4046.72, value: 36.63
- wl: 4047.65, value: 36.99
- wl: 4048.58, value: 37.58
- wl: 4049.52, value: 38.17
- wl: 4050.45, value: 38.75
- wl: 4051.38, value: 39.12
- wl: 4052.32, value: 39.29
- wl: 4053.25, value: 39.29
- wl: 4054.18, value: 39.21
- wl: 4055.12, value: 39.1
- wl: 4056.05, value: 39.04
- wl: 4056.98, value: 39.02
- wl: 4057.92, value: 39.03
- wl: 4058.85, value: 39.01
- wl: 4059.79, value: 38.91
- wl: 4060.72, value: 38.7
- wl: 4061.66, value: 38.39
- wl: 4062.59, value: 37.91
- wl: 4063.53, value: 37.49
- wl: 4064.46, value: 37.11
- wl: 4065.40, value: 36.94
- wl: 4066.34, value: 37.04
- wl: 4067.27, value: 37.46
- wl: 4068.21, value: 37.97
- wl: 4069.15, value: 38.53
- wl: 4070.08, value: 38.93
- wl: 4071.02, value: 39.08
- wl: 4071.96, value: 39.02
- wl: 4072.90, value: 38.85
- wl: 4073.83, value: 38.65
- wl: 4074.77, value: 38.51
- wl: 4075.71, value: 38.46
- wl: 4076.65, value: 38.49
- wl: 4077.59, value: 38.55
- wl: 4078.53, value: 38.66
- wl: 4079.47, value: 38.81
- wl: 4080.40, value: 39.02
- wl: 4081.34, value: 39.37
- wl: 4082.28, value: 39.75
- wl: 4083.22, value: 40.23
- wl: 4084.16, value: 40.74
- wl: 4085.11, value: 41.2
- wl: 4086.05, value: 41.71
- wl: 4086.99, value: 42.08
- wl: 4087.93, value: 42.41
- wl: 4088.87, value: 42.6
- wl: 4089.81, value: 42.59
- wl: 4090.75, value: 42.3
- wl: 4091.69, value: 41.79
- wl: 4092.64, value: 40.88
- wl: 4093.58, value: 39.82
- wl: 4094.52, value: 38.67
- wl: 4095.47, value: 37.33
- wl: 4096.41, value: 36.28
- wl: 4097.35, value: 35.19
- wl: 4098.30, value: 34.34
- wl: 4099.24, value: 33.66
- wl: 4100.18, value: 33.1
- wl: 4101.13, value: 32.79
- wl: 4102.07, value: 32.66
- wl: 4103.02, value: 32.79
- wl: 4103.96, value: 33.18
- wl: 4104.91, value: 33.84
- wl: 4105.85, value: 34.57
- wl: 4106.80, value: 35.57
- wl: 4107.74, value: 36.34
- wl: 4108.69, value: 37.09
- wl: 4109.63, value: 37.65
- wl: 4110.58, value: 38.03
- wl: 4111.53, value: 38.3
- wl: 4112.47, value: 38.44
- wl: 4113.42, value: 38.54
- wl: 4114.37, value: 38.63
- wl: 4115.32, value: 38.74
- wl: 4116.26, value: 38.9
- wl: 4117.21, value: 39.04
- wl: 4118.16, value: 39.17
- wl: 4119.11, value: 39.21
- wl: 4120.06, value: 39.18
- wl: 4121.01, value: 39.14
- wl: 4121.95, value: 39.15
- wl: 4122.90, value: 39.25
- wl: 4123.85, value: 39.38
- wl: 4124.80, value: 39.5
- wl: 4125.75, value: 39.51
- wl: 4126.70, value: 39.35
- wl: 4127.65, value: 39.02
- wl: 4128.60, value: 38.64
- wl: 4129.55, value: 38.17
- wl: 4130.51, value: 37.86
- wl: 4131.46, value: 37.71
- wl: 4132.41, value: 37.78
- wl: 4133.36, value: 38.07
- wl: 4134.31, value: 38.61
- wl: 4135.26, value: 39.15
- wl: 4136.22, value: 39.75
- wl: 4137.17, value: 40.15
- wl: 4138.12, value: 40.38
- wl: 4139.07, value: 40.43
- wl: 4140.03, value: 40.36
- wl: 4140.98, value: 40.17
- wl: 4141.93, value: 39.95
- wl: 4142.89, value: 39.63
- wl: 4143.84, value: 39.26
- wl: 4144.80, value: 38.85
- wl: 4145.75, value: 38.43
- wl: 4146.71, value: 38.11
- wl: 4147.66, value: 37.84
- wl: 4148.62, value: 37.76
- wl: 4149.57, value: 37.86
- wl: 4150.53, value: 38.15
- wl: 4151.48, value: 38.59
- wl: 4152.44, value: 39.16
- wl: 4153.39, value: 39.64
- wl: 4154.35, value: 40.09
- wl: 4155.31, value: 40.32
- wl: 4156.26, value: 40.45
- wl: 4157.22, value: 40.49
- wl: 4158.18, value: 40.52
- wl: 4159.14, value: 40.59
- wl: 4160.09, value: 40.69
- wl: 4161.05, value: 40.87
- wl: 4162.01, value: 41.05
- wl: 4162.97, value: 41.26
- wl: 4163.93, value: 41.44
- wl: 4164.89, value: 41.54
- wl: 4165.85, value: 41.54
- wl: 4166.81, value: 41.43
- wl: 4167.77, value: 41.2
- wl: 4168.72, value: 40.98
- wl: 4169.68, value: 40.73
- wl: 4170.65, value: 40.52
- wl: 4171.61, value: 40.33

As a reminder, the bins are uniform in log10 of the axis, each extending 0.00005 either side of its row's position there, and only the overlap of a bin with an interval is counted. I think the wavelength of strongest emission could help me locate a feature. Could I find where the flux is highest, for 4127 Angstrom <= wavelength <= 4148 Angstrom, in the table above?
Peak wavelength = 4139.07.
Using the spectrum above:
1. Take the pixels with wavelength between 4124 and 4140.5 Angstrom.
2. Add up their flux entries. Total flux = 664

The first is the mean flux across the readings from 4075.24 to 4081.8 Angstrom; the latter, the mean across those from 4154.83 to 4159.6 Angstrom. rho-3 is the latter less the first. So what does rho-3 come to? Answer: 1.7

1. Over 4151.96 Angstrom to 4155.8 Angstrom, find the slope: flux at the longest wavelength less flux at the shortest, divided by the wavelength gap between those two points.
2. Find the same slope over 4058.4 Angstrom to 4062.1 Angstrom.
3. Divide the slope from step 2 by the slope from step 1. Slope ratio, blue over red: -1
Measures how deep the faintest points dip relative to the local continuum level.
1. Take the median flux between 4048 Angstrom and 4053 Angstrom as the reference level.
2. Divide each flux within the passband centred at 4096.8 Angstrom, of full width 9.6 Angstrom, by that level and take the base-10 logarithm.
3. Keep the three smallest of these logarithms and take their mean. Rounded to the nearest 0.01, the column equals -0.07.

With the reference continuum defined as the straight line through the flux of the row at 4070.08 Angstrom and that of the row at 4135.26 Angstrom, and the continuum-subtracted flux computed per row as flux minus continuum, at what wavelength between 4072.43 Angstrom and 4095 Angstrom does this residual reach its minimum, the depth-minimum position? 4075.71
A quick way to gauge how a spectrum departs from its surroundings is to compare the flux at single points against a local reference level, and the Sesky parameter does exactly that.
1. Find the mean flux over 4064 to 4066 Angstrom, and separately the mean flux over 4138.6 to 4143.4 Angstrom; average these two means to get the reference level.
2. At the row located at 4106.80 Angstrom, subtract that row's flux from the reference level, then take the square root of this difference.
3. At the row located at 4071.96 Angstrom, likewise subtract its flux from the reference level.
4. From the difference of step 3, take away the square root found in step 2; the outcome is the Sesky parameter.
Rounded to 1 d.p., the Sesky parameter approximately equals -2.2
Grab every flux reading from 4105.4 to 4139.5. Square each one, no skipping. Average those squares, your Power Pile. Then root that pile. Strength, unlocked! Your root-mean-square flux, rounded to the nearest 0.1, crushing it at 38.6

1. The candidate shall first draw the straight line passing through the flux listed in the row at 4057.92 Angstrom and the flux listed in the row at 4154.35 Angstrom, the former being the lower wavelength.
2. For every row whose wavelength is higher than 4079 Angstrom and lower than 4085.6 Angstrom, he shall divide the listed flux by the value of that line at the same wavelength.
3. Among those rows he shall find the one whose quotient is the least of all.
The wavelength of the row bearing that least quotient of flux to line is 4079.47 Angstrom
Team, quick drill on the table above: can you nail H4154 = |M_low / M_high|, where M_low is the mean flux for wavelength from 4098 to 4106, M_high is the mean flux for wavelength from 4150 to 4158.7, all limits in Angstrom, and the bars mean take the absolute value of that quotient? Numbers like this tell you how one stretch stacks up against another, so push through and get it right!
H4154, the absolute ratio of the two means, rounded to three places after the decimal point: 0.842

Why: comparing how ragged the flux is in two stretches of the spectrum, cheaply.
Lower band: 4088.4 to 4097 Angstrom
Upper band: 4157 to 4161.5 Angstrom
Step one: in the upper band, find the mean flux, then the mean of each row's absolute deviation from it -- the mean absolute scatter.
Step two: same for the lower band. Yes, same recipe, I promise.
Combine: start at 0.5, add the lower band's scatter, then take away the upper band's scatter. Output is 2.4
